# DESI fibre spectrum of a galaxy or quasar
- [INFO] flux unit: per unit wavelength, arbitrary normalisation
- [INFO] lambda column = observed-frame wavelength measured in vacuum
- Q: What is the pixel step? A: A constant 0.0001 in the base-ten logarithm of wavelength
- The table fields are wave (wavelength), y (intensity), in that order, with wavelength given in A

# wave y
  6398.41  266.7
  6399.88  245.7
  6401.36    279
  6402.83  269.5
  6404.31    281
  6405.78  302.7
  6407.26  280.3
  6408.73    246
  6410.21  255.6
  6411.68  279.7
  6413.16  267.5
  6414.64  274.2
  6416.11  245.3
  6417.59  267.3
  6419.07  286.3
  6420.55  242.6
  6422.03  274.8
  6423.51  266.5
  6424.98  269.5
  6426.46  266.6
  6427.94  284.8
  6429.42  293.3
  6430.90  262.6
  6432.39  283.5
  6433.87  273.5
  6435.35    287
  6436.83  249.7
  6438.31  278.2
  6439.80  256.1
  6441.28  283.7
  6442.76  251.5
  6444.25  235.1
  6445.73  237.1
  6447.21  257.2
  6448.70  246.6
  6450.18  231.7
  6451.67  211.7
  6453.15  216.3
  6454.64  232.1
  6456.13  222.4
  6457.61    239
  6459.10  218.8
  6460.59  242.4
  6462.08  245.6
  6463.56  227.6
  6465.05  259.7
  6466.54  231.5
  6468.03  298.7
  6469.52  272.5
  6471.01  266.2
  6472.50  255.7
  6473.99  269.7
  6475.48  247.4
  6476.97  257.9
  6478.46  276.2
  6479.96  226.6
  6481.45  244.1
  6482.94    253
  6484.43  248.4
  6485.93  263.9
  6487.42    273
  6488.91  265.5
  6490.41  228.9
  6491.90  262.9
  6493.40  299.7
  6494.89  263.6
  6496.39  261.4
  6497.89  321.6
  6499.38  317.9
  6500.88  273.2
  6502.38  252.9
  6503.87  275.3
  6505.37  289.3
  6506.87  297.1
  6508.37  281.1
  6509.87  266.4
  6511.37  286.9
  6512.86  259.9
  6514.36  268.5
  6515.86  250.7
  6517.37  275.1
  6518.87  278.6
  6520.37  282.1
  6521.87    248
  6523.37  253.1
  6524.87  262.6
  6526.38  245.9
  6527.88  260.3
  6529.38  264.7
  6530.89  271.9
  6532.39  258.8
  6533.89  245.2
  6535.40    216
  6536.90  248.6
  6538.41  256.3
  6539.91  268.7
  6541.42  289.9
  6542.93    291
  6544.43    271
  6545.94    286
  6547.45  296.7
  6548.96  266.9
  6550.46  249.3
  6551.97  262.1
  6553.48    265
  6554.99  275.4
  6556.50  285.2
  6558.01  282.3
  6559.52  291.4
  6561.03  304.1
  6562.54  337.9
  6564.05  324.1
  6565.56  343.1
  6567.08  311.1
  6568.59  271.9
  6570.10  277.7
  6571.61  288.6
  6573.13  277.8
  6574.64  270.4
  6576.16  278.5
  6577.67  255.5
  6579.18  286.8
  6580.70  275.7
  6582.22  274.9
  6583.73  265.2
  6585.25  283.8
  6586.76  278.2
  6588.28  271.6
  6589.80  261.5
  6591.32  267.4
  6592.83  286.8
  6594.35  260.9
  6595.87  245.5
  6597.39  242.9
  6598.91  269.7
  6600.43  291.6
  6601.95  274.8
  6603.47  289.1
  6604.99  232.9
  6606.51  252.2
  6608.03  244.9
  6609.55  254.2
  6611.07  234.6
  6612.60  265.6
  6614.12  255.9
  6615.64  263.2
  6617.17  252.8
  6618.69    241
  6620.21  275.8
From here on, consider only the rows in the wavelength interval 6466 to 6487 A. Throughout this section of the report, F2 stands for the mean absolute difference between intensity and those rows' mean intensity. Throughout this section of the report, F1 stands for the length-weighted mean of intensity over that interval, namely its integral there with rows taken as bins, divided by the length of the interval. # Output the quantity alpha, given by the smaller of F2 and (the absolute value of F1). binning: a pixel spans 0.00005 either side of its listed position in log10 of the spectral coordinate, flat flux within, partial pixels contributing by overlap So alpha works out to 14.2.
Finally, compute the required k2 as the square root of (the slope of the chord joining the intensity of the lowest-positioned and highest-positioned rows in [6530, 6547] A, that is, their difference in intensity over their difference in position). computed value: 0.97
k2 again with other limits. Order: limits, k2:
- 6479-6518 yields 1.14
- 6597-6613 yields 1.22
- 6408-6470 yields 0.66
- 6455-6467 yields 0.93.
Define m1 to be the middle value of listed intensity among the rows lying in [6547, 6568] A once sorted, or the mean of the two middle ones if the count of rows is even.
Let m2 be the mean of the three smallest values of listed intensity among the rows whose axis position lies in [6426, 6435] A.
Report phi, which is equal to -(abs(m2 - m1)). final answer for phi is -21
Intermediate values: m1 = 288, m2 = 268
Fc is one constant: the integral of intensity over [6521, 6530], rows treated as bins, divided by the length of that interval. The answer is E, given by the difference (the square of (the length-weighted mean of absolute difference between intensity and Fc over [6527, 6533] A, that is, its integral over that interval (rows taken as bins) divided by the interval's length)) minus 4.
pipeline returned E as 60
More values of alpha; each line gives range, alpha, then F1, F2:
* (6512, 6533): 9.1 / 263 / 9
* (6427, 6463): 20.3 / 252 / 20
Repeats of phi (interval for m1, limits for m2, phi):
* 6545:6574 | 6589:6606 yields -45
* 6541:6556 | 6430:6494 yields -58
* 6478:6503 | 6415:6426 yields -12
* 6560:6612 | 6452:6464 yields -56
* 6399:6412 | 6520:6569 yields -43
